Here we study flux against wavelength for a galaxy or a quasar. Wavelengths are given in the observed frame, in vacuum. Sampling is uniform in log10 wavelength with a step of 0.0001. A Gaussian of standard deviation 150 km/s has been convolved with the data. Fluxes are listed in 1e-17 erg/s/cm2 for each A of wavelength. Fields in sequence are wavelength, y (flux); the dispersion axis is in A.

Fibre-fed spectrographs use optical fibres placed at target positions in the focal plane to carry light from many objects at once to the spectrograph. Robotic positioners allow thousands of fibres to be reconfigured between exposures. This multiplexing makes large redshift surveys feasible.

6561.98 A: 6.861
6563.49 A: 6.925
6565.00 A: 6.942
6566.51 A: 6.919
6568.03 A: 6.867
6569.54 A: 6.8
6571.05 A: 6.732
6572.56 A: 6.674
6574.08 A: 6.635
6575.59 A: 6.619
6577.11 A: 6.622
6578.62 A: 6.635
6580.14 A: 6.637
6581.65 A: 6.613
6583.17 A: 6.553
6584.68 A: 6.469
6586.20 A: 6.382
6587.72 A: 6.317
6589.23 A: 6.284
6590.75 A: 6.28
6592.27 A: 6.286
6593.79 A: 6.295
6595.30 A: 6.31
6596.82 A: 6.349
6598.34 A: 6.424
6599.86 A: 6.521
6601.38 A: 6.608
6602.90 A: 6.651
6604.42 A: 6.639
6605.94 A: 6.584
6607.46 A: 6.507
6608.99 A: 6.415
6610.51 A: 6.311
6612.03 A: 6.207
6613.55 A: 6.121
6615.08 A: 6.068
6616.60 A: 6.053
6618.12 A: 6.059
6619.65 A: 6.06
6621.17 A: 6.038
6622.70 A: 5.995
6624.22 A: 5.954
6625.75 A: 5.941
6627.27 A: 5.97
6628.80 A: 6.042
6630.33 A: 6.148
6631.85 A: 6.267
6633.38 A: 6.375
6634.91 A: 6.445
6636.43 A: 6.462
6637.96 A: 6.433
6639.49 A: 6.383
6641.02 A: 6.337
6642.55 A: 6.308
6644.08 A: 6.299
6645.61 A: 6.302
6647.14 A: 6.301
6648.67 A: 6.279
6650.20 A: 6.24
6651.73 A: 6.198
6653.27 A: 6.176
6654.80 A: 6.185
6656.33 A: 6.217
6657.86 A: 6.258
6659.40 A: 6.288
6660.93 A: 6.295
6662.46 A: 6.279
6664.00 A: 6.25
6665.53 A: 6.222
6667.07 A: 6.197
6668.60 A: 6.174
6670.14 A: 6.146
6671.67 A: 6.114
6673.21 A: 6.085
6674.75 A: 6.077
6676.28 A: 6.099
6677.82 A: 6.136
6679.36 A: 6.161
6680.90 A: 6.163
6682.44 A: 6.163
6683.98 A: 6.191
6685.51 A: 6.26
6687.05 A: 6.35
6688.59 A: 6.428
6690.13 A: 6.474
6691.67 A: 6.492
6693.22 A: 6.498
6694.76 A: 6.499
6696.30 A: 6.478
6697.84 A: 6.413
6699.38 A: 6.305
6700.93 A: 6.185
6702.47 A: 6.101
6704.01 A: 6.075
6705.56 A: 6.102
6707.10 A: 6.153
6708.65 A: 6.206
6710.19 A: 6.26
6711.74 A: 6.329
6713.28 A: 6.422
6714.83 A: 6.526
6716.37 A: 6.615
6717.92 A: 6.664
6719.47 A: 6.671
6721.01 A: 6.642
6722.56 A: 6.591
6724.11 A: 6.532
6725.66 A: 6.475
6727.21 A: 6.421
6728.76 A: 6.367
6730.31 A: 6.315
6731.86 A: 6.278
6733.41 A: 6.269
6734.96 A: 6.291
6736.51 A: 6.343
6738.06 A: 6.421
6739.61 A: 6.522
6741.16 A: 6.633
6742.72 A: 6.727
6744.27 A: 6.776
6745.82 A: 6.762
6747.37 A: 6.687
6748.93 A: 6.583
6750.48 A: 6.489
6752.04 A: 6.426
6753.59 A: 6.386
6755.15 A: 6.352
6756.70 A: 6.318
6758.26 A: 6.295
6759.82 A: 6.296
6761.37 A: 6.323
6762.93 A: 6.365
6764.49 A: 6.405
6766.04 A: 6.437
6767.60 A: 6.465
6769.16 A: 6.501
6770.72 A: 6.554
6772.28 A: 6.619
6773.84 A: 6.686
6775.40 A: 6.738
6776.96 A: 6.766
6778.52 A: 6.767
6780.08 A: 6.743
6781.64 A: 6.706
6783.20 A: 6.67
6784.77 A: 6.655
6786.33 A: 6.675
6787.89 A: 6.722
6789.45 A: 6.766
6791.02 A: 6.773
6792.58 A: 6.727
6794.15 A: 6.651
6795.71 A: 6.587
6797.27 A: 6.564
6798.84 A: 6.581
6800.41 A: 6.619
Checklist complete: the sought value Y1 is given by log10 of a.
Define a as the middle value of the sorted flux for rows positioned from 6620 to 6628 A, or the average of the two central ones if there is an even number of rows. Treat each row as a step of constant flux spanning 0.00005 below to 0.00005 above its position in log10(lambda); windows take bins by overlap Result 0.776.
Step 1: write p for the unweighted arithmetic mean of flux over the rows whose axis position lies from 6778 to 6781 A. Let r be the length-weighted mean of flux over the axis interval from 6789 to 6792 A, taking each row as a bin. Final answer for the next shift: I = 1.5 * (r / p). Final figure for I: 1.50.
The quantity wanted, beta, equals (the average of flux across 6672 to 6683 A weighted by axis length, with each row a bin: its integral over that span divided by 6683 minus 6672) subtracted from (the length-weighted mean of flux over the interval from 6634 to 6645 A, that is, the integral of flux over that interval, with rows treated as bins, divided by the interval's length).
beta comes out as 0.3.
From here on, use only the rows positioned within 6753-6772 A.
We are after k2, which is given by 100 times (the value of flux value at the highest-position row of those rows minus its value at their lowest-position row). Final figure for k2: 17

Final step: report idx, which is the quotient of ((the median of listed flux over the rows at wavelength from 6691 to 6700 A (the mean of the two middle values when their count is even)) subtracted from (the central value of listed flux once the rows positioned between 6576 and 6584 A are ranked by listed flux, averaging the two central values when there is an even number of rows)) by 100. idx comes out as 0.0014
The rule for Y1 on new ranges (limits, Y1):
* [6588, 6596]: 0.798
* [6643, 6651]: 0.799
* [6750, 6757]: 0.805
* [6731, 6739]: 0.799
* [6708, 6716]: 0.801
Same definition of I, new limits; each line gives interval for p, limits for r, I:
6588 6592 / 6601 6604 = 1.58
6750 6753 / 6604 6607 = 1.53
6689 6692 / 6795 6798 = 1.52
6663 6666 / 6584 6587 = 1.54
